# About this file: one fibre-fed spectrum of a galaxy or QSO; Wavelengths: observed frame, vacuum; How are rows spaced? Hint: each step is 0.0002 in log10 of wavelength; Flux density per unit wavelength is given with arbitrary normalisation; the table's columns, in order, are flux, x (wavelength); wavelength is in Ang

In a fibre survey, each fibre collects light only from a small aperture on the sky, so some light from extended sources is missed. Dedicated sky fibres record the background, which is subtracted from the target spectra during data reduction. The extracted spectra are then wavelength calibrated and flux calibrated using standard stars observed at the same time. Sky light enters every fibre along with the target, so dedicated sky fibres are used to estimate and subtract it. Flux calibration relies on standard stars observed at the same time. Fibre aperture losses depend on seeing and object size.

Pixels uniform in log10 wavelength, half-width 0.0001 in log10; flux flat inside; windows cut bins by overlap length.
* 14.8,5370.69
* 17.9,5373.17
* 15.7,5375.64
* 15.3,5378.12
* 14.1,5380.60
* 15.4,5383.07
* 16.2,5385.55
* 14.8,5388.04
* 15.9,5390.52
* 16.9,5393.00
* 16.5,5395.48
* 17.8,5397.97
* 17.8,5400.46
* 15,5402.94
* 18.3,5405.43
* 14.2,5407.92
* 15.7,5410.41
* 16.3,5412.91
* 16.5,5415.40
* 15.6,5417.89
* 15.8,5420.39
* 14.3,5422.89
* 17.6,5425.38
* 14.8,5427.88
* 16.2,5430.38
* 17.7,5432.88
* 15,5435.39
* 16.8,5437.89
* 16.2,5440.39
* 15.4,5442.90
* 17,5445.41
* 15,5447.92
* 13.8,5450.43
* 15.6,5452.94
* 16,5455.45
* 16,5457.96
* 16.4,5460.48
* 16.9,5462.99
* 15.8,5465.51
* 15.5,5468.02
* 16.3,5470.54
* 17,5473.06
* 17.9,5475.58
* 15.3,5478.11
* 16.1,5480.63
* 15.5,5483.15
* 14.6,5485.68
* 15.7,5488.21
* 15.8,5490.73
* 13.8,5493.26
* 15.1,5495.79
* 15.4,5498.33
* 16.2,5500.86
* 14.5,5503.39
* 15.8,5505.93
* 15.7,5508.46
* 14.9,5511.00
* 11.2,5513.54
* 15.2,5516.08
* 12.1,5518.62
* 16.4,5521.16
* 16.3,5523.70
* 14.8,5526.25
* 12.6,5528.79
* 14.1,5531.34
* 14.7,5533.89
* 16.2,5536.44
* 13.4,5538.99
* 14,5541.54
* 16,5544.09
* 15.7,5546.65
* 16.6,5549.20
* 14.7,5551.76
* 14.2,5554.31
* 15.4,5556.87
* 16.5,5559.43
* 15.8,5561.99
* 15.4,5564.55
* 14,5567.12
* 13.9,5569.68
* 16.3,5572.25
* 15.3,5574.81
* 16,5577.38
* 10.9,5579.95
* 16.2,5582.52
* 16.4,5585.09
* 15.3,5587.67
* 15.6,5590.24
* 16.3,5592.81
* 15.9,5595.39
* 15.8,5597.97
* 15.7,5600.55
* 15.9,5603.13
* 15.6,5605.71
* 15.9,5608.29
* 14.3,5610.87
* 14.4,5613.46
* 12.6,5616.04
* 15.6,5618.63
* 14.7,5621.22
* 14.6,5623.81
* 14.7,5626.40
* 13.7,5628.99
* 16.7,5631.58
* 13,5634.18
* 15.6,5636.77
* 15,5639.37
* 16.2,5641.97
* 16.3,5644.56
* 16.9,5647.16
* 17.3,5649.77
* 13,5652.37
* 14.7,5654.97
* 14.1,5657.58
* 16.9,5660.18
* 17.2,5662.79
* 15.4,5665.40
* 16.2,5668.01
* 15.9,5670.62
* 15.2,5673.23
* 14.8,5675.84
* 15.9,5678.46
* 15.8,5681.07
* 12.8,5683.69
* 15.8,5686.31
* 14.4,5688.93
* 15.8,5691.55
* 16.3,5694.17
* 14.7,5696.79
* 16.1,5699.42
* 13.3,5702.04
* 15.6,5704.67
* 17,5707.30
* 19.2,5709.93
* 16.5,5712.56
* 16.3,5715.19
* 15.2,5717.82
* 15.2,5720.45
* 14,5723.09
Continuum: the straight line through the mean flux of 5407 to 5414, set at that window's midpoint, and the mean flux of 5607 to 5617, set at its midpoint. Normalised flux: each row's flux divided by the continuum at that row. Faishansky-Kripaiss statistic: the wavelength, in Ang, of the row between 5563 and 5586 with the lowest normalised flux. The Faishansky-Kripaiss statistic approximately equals 5579.95 Ang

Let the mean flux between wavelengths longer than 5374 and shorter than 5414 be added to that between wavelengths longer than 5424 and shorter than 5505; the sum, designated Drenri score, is 31.8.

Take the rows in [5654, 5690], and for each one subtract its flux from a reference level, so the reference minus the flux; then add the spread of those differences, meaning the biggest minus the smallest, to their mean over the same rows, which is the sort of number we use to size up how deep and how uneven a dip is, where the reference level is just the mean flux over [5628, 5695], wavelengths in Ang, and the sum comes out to 4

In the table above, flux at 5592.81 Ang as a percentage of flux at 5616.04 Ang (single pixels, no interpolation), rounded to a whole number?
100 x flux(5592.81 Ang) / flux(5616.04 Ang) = 129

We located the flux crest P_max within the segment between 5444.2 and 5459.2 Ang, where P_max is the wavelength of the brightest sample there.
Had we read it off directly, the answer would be 5445.41 Ang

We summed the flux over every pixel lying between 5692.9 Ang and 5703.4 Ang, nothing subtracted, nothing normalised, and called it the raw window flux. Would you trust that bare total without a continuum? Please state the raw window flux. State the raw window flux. 60.4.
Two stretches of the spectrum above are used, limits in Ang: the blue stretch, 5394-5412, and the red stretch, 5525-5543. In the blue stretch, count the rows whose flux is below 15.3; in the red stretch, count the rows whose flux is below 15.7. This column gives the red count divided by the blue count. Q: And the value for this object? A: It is 3.0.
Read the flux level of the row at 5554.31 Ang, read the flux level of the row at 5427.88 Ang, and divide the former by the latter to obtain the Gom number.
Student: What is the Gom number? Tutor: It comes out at 0.96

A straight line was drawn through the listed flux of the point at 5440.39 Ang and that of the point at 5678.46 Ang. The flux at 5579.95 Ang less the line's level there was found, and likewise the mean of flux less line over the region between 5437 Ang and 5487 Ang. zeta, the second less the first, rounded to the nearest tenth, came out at 4.9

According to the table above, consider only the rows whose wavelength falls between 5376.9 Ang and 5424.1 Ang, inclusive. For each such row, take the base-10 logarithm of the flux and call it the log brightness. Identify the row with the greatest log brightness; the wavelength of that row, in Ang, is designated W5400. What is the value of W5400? 5405.43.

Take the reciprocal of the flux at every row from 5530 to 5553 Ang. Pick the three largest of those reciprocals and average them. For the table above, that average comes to 0.072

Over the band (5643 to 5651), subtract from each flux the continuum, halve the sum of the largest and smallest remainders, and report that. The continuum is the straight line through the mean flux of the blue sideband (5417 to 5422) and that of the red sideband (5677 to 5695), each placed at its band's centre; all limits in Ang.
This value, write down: 1.5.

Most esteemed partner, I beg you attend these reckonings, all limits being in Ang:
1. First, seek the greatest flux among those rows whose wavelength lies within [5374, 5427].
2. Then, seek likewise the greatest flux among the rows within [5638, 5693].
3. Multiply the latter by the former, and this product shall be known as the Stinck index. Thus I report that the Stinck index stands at 317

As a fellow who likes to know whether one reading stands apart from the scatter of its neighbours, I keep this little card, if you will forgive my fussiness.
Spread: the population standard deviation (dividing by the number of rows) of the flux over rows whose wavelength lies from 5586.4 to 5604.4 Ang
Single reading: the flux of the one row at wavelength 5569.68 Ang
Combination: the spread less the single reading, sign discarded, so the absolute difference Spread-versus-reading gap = 13.6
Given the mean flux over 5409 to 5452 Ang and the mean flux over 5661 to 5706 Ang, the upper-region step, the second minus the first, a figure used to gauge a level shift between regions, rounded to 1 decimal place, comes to -0.5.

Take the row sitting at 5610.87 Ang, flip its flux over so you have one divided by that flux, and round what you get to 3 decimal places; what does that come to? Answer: 0.070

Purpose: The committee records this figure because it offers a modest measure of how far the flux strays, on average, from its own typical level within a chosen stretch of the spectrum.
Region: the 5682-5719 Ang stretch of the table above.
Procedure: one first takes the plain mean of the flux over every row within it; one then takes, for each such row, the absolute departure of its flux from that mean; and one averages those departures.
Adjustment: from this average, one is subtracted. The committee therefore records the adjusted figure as 0.1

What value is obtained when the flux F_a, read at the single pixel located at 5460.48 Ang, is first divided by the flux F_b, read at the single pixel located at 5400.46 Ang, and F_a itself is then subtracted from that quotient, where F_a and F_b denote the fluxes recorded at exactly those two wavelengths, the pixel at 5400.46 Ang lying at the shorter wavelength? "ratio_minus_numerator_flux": -15.5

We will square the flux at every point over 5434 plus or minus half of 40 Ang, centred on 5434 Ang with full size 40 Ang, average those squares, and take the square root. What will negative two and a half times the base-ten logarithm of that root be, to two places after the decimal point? -3.00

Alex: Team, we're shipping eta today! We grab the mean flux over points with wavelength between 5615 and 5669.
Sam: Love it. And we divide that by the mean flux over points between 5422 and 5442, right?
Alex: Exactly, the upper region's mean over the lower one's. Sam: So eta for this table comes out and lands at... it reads 0.95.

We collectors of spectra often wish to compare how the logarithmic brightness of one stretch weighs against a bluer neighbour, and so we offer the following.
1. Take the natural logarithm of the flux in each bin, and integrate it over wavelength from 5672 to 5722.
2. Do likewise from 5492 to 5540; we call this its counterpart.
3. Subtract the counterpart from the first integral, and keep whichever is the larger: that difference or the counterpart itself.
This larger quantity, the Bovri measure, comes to 129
